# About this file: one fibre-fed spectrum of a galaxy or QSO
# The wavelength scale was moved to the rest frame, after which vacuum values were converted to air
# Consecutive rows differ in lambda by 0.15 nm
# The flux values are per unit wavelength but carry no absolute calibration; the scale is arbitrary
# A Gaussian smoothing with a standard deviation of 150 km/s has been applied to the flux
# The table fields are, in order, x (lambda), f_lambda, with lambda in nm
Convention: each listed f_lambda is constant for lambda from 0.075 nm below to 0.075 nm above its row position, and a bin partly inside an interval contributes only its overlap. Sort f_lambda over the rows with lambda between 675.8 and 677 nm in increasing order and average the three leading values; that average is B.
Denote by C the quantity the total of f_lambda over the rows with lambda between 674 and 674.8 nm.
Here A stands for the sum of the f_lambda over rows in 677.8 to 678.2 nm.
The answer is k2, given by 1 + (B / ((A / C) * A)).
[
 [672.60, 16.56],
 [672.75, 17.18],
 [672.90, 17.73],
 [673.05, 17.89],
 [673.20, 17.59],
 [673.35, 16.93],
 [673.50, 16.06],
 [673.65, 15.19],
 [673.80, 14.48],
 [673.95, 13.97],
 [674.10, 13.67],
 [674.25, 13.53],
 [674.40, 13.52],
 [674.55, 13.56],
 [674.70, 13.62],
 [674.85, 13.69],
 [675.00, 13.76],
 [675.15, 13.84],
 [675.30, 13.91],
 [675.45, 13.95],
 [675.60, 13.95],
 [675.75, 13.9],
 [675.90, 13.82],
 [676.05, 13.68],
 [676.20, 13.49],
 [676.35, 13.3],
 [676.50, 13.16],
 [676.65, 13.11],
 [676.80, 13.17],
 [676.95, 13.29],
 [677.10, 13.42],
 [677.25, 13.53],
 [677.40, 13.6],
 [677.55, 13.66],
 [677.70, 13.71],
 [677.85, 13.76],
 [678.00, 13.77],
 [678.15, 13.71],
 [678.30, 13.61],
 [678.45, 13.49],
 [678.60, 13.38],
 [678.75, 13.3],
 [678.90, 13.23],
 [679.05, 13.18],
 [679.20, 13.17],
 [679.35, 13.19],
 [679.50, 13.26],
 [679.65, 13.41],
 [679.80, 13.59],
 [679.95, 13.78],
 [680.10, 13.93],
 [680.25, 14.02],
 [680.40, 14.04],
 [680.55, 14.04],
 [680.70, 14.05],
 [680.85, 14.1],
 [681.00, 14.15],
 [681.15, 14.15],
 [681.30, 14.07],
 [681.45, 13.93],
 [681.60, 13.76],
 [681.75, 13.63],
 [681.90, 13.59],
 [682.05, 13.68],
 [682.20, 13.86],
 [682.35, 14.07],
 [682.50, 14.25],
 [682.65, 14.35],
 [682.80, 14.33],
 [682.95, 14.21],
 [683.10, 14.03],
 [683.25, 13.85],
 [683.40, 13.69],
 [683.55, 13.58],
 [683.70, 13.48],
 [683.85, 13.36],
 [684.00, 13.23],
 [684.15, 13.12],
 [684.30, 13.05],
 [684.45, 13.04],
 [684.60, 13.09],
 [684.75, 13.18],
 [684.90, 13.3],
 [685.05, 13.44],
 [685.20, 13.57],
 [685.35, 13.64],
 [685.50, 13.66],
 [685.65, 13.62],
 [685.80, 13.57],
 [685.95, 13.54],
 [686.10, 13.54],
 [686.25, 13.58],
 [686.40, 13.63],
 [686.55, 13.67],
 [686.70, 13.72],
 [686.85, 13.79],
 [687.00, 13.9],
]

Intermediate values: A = 41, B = 13.1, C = 68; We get 1.52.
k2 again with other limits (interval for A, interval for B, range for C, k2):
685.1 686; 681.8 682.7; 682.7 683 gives 1.06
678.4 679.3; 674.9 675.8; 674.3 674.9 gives 1.12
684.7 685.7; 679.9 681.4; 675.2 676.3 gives 1.15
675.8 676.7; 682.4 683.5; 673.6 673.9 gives 1.06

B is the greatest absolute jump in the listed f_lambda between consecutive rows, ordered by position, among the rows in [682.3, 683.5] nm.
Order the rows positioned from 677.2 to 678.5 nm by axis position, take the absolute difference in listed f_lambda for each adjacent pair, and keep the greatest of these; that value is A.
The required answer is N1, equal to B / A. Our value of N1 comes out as 1.5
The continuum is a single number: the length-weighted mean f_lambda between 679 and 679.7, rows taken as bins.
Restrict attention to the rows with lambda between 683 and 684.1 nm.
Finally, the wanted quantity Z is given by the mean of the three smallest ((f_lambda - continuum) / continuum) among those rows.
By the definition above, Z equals 0.01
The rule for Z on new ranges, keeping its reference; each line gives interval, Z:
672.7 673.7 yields 0.21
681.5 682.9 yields 0.03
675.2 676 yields 0.05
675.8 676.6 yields 0.01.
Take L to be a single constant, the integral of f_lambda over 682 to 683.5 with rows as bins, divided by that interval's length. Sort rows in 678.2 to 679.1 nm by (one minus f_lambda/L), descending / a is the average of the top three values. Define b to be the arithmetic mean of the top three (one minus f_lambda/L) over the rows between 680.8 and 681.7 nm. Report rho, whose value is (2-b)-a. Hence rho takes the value 1.94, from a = 0.06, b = 0.008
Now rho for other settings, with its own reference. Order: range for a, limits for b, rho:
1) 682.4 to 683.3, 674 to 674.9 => 1.96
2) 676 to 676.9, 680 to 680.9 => 1.93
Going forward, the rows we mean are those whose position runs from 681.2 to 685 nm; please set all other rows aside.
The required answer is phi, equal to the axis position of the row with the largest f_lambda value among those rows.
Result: 682.65 nm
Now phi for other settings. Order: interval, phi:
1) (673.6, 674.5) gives 673.65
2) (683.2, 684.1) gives 683.25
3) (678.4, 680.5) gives 680.40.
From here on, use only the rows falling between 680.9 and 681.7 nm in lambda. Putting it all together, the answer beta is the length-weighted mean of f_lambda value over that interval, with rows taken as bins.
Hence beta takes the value 14.0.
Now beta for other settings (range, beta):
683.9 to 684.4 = 13.1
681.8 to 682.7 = 13.9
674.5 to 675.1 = 13.7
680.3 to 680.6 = 14.0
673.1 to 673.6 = 16.8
